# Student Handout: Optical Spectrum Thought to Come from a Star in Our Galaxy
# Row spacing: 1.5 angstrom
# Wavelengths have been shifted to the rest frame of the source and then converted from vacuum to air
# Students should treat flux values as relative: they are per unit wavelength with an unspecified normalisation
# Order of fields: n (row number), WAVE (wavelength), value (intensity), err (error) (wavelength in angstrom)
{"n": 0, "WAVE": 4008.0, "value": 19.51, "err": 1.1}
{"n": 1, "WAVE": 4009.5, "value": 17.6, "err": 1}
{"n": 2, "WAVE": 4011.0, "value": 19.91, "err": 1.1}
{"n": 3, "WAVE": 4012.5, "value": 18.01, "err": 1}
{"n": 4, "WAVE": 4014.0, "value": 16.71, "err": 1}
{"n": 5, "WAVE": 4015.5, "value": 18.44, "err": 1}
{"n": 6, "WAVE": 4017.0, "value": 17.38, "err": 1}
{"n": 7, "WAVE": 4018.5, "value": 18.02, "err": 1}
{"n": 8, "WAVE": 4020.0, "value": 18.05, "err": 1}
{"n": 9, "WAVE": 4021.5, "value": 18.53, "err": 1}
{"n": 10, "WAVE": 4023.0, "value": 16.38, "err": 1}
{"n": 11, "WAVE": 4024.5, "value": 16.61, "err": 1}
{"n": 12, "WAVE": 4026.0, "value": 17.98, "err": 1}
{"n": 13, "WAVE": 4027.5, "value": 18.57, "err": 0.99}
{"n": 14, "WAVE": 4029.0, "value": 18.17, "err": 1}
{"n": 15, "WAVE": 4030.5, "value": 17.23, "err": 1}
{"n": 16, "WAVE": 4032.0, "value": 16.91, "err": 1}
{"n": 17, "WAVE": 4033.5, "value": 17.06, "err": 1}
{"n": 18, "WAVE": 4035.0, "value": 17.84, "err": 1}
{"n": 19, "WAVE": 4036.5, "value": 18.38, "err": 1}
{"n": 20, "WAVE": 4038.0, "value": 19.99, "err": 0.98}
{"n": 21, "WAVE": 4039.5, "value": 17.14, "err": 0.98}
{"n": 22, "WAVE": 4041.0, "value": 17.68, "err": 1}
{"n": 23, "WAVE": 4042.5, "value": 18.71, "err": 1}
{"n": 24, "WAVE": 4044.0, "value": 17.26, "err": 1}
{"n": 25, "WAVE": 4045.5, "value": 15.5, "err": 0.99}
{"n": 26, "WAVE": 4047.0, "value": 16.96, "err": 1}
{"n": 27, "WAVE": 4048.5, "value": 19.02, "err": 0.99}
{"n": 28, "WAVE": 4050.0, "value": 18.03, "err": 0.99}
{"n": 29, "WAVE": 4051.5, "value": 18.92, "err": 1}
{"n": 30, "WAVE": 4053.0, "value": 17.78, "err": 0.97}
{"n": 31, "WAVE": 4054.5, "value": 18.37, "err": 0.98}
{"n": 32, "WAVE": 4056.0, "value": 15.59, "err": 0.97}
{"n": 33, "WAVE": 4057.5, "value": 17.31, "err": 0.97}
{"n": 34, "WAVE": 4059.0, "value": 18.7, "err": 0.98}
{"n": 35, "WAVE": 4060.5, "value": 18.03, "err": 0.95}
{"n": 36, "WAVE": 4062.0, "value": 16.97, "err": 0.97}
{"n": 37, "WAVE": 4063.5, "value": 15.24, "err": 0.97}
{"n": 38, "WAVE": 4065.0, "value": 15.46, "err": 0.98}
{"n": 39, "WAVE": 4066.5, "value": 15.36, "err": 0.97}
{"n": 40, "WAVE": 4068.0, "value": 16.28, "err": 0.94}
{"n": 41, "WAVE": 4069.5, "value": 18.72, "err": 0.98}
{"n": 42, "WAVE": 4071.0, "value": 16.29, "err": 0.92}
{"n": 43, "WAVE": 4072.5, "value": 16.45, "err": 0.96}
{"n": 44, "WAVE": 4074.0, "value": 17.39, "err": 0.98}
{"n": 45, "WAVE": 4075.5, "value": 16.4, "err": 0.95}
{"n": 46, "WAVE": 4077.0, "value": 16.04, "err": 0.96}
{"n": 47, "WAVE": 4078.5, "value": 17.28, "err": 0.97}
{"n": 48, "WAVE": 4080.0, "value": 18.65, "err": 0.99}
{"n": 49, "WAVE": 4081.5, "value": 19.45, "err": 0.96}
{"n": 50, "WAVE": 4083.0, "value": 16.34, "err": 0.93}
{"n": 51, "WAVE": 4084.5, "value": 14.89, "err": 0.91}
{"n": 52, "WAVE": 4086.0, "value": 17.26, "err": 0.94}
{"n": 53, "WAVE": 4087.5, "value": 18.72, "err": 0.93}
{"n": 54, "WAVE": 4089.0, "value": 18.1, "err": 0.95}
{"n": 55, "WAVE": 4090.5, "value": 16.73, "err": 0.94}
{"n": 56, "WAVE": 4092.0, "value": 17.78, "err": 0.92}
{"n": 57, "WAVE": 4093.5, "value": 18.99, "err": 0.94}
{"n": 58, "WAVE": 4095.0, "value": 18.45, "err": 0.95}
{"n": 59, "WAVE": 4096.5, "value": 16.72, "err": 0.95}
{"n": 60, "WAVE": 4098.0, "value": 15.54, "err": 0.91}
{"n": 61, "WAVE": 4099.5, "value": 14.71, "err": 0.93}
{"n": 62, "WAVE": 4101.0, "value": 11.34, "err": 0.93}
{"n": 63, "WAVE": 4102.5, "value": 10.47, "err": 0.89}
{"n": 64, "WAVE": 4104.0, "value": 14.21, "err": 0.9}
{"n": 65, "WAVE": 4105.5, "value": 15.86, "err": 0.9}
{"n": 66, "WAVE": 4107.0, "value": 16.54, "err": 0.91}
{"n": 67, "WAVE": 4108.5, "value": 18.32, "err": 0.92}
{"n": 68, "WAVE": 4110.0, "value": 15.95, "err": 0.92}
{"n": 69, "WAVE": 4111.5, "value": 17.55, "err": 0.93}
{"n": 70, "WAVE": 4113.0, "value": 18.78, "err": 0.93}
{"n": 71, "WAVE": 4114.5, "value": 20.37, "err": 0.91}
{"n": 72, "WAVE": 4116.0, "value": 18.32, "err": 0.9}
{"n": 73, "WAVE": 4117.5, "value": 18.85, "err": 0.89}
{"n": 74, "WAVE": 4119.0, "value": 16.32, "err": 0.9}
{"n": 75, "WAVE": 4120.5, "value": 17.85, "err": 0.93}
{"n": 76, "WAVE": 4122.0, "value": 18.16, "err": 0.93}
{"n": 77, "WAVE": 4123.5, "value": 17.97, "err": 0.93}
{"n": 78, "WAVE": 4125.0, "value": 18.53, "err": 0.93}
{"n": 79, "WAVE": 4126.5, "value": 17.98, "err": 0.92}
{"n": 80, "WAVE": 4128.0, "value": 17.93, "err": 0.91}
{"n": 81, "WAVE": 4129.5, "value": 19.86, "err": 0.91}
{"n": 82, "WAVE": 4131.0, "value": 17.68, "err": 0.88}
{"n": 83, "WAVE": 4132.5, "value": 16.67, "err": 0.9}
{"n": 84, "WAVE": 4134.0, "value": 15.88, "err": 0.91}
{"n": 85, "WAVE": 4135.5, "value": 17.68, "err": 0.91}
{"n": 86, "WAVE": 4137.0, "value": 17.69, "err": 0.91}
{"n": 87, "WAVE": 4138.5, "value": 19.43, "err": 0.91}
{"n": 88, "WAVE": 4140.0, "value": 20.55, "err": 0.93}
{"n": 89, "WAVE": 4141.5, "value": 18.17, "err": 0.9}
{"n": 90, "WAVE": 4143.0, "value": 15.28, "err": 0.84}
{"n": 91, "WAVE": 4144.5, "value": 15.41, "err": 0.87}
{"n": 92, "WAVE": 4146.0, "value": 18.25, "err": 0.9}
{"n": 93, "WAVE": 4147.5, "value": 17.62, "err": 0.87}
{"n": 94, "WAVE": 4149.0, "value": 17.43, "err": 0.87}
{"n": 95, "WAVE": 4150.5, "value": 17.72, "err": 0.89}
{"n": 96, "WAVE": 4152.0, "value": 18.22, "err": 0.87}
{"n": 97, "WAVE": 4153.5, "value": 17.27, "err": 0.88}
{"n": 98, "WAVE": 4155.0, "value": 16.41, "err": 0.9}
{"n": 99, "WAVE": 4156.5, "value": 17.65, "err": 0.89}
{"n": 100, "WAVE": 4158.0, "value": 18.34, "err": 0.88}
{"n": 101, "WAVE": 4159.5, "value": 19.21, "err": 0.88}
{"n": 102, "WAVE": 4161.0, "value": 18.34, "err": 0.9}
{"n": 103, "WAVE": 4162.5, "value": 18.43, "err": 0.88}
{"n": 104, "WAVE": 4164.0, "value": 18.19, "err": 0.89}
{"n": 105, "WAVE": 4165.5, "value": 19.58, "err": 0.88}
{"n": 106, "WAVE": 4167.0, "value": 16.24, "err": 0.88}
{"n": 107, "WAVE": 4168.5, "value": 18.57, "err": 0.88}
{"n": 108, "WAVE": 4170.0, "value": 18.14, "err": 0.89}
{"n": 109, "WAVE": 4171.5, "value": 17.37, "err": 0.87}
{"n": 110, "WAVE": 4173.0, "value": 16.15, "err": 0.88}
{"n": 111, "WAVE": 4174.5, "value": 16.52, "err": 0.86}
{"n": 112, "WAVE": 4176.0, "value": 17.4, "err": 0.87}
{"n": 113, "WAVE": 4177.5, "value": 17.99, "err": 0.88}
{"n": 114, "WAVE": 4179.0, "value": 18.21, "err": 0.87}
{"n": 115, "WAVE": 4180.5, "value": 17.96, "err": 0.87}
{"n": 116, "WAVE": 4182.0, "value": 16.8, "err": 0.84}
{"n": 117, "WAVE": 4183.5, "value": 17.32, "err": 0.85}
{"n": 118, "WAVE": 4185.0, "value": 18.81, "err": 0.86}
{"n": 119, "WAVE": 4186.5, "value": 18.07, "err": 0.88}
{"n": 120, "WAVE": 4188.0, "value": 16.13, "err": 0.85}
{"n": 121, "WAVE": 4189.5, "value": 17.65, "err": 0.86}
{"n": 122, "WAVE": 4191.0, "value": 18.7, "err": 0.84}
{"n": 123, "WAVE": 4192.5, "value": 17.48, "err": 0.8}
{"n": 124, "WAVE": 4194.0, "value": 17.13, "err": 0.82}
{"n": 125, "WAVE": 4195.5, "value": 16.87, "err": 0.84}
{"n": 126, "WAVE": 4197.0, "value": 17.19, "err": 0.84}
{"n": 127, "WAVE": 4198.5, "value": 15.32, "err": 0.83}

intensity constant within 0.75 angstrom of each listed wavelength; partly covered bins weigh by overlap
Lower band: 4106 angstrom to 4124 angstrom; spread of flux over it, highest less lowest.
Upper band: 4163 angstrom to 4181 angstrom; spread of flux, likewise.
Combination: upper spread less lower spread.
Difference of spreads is -1.0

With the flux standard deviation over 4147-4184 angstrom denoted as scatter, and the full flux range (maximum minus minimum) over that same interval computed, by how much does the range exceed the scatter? 2.6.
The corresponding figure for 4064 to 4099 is 3.3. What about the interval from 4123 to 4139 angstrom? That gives 2.9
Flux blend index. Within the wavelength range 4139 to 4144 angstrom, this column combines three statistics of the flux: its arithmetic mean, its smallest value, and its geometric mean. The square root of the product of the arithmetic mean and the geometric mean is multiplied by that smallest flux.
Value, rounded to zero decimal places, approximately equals 274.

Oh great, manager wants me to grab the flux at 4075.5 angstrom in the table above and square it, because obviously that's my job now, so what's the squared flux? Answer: 269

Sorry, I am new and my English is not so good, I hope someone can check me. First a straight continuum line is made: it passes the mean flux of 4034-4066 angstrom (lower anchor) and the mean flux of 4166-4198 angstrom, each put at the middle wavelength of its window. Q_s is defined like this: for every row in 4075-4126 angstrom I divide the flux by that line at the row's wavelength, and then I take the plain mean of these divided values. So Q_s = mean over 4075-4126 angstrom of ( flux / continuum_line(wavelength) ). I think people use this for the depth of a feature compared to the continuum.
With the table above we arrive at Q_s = 0.97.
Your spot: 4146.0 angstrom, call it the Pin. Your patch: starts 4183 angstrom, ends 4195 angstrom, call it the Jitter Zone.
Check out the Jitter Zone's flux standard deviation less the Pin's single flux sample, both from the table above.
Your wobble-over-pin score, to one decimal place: -17.4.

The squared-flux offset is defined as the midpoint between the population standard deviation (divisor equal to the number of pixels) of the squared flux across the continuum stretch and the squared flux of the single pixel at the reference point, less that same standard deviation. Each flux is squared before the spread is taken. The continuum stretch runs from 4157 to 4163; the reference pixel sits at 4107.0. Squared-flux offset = 130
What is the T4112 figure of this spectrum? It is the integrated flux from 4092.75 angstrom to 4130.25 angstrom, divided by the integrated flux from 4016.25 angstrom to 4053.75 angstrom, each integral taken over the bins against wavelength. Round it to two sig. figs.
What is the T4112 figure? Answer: 0.96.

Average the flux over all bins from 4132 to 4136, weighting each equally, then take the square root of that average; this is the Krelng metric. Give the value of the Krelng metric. 4.09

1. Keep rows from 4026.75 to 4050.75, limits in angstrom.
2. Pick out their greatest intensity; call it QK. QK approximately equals 19.99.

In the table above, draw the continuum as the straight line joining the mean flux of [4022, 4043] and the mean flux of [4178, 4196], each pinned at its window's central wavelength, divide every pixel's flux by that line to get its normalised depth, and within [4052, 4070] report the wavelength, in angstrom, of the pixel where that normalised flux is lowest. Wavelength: 4063.5 angstrom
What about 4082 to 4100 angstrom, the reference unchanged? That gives 4099.5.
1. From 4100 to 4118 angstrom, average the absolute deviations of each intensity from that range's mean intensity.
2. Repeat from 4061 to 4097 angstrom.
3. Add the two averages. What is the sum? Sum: 3.42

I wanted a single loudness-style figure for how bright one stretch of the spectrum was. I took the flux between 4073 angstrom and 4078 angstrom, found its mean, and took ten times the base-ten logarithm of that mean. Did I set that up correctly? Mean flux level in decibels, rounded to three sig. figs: 12.2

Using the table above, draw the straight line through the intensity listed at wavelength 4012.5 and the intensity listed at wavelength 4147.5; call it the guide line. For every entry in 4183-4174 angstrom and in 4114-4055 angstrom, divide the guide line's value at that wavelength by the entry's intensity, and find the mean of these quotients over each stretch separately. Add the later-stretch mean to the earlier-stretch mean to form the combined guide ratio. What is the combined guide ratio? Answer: 2.09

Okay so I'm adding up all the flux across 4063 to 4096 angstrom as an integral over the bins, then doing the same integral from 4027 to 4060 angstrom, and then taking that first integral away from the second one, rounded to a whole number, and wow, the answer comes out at 22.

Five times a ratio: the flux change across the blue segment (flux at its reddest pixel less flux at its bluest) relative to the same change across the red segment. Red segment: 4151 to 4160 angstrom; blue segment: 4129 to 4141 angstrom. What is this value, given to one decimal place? 3.5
